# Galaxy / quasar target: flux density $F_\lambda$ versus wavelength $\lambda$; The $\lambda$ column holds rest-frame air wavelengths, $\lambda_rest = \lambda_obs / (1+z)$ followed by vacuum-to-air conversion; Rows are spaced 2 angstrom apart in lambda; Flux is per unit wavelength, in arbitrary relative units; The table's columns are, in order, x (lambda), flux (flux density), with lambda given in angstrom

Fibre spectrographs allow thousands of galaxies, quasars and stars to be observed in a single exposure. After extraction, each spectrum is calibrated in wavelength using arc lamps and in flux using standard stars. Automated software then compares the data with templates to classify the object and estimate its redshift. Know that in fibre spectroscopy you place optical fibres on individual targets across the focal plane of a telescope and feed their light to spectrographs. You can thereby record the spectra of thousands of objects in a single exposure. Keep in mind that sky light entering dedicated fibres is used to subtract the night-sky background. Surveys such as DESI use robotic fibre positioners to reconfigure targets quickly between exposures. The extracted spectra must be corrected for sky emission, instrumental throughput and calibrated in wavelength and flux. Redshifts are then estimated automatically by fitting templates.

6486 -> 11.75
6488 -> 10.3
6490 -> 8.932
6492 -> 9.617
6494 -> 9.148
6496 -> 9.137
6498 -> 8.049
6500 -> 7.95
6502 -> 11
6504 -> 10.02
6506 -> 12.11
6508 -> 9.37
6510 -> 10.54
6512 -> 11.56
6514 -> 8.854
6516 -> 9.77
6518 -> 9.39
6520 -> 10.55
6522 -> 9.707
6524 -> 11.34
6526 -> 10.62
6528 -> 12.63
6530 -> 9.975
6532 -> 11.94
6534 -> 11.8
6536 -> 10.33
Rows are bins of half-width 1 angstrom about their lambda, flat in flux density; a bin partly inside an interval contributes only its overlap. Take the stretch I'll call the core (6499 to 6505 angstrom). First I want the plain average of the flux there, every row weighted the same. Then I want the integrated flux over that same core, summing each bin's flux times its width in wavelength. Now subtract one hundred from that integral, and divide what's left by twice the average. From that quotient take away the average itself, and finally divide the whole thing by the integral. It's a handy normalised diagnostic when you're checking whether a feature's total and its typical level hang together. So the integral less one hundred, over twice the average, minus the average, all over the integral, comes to -0.20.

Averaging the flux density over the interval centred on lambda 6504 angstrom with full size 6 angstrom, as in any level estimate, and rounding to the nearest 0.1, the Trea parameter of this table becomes 11.0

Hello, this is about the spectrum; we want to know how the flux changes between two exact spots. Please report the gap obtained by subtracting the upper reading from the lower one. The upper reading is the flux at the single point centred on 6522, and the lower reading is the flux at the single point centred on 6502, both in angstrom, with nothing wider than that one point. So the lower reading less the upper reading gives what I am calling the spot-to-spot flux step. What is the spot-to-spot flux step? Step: 1.3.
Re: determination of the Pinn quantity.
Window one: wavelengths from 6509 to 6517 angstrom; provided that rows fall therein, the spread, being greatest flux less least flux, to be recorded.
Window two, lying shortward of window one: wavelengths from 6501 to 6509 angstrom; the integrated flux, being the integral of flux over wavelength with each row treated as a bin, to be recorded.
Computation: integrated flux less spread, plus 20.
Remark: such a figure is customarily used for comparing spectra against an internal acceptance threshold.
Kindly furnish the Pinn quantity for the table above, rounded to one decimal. 102.3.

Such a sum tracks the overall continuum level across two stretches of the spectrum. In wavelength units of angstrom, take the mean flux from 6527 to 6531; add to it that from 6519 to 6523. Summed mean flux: 21.4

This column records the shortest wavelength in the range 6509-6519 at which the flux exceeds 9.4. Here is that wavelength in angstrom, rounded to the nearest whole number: 6510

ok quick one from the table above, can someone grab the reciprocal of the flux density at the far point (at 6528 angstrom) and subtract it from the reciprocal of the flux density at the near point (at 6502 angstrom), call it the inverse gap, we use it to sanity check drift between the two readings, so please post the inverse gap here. 0.012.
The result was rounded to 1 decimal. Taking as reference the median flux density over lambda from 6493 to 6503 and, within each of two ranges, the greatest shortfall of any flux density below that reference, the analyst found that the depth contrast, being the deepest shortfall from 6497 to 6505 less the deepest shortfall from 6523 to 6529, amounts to 2.7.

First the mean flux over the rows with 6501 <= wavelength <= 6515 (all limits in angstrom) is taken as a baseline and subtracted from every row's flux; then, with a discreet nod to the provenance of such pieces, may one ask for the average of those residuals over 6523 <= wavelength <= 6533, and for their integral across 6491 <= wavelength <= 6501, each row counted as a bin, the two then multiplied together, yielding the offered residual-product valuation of -14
